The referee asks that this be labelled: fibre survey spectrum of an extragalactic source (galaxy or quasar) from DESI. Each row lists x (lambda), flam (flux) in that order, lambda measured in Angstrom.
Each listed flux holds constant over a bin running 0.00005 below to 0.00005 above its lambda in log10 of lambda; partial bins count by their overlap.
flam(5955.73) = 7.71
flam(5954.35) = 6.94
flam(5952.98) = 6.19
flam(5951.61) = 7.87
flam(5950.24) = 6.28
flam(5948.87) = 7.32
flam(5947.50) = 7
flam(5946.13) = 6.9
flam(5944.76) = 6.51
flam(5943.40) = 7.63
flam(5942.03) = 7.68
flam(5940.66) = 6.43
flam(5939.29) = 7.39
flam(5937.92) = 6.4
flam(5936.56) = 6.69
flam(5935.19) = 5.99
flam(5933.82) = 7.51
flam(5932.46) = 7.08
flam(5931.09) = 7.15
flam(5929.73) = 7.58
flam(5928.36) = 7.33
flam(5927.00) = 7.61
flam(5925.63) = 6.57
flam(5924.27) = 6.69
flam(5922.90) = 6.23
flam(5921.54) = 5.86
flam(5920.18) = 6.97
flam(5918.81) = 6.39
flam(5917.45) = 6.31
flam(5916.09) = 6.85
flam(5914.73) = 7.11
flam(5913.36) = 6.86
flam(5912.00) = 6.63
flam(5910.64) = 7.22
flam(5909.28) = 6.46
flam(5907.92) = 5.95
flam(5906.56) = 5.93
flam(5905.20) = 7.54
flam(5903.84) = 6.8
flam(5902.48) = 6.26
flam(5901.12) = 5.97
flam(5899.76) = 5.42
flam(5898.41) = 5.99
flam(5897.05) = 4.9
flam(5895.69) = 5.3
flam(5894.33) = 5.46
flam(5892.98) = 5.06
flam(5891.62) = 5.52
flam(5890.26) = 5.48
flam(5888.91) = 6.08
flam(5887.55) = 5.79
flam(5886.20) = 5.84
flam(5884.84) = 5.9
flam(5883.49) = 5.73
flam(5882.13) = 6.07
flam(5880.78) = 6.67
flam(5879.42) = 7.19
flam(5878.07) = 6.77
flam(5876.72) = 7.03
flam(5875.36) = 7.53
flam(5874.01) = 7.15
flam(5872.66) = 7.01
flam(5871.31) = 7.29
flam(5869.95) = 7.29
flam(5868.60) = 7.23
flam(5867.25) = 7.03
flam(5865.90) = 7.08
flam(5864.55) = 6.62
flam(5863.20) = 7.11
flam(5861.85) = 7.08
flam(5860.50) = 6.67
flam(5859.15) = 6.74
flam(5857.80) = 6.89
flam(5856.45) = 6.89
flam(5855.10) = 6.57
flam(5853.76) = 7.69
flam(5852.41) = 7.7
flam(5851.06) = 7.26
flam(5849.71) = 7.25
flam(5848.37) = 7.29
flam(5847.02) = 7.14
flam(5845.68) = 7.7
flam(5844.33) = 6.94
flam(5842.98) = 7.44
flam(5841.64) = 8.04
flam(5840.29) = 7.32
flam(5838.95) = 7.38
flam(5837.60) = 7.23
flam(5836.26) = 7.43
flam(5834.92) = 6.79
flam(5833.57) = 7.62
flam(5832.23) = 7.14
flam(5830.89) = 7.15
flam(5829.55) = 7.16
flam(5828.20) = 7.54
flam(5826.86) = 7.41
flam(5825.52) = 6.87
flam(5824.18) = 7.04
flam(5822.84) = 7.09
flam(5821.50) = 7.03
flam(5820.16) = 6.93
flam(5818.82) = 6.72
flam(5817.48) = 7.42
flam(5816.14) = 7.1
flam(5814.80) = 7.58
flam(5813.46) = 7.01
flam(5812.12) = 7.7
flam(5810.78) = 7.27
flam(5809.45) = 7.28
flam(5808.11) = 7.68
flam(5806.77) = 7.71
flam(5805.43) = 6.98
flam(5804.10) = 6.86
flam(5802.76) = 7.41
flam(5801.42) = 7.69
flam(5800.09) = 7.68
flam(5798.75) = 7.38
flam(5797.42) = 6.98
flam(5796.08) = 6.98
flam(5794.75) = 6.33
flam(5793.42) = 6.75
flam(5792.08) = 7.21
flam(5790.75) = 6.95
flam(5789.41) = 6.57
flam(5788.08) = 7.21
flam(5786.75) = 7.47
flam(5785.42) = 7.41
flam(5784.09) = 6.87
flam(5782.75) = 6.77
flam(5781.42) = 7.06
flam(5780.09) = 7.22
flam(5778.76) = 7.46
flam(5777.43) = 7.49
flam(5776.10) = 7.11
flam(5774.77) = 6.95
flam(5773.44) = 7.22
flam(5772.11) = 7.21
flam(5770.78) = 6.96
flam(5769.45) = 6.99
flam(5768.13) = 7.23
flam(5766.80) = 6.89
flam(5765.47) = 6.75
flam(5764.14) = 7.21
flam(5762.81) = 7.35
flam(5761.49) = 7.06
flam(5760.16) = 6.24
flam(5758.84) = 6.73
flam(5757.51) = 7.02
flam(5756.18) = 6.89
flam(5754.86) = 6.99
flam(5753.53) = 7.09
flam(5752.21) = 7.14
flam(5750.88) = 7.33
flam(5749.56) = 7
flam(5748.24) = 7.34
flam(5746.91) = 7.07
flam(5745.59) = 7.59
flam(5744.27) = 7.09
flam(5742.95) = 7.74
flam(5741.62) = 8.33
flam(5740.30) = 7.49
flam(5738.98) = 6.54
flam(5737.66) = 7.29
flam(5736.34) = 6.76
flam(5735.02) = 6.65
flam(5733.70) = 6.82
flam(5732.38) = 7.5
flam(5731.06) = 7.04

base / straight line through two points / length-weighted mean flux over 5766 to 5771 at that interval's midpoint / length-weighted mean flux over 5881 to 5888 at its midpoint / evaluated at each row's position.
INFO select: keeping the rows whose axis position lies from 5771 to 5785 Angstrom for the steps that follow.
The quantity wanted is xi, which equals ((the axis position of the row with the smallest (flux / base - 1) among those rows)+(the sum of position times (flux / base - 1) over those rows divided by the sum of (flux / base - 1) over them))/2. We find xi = 5779.9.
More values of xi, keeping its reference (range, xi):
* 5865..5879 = 5875.0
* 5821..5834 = 5827.0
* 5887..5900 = 5895.9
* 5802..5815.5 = 5806.8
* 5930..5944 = 5936.4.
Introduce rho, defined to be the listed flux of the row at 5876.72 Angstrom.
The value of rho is 7.03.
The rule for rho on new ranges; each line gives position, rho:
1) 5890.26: 5.48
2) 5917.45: 6.31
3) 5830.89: 7.15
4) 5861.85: 7.08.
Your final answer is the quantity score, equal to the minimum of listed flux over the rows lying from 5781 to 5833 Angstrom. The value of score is 6.33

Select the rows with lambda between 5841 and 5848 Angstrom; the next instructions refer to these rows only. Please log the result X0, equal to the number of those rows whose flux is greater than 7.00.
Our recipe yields 4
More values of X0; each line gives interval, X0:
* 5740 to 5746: 5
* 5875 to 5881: 3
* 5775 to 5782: 5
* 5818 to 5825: 3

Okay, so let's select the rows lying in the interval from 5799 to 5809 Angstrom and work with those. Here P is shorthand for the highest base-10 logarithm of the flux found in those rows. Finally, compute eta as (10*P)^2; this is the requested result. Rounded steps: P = 0.887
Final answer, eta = 78.7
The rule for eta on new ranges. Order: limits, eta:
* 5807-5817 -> 78.6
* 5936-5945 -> 78.4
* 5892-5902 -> 60.4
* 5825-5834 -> 77.8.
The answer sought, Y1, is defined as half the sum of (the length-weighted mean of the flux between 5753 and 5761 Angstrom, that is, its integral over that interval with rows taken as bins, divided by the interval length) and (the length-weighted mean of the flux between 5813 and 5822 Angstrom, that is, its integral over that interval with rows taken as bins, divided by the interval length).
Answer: 7.0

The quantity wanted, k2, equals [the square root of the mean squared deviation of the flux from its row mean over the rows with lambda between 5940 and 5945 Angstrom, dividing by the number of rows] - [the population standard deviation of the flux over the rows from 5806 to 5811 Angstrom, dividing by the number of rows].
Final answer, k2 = 0.38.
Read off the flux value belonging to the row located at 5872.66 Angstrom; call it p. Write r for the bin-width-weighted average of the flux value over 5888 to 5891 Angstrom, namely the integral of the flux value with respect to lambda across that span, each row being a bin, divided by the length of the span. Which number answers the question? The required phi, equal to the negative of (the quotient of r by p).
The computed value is -0.82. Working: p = 7.01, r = 5.77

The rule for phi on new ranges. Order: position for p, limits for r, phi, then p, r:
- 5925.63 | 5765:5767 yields -1.04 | 6.57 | 6.80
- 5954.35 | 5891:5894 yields -0.77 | 6.94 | 5.31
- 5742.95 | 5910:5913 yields -0.89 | 7.74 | 6.92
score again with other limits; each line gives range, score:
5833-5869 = 6.57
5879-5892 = 5.48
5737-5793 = 6.24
